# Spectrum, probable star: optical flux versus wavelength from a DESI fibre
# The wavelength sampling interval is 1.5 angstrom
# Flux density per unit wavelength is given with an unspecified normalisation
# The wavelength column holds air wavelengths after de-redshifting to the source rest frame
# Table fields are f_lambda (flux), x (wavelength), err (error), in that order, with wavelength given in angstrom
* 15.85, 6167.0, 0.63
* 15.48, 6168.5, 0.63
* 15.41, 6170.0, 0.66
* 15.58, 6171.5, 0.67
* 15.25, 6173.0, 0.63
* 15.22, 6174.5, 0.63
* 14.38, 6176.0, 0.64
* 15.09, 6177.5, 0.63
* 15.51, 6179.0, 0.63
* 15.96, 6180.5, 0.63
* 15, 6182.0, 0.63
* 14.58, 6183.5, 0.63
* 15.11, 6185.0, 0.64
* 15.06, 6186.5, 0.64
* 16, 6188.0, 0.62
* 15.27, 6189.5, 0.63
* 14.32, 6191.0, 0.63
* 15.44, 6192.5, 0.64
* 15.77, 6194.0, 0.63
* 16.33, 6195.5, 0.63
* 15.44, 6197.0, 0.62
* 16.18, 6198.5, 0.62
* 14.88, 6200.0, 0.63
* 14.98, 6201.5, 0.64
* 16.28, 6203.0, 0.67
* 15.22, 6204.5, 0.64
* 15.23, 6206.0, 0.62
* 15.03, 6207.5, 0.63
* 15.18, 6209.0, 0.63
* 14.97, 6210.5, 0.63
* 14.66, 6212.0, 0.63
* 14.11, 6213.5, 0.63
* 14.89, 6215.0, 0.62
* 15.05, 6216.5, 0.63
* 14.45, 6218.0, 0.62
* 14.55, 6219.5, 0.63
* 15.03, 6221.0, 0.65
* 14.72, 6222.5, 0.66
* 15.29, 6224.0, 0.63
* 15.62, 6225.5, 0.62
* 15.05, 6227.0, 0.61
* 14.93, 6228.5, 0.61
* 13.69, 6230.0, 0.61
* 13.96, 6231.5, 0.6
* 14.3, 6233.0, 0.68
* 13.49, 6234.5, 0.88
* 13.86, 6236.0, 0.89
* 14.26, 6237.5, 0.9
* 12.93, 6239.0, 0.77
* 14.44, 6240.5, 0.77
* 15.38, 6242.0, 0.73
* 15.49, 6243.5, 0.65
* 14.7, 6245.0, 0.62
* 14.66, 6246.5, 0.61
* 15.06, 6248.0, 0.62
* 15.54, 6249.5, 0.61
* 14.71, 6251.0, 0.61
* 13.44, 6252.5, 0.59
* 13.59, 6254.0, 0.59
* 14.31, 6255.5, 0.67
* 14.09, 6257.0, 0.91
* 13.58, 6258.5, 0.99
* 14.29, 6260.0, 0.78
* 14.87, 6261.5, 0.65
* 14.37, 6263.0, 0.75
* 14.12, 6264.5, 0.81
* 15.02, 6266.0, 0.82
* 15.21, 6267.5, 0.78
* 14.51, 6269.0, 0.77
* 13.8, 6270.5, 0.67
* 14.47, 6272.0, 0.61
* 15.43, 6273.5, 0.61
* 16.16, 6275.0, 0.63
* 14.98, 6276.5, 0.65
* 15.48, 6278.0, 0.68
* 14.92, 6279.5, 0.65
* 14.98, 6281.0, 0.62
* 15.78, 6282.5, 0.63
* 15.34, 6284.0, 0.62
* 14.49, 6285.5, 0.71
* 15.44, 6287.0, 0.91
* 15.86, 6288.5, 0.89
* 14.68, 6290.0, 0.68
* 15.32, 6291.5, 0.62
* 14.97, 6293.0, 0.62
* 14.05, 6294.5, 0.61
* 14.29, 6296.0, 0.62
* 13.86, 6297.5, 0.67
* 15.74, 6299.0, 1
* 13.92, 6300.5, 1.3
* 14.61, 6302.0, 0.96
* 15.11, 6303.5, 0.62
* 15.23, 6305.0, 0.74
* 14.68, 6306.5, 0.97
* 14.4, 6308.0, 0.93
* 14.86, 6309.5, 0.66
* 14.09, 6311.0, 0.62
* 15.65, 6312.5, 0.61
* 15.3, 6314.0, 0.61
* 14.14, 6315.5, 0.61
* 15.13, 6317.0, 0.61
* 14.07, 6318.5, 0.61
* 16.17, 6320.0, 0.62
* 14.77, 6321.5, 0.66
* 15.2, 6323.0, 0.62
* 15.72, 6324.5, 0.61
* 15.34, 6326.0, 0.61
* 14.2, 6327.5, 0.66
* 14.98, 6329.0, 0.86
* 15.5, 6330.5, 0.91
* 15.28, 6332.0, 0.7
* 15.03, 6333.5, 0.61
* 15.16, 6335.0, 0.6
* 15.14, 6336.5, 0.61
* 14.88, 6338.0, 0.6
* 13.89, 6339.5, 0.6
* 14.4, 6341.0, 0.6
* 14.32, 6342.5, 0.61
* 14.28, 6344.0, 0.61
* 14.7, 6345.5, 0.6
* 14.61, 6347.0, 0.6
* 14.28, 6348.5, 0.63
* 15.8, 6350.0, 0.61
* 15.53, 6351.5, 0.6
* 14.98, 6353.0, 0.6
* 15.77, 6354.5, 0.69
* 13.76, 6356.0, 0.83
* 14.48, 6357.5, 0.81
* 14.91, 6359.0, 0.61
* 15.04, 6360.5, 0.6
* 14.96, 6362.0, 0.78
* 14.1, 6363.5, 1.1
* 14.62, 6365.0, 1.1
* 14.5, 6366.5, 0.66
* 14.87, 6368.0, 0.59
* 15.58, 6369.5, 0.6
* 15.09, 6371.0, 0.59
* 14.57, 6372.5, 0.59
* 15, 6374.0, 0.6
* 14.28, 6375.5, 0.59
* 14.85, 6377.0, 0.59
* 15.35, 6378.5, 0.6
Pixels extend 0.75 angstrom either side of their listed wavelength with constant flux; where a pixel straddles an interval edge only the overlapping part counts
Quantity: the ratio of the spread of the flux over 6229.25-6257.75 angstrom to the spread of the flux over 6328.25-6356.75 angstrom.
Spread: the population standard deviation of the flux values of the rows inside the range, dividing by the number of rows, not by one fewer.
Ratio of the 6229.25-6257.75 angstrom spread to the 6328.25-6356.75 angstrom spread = 1.2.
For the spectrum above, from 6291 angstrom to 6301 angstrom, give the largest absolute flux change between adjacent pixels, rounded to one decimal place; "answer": 1.9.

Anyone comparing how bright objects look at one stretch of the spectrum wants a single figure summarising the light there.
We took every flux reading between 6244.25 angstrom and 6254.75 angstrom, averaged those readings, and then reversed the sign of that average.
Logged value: -14.53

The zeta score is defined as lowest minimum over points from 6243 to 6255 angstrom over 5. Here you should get 2.69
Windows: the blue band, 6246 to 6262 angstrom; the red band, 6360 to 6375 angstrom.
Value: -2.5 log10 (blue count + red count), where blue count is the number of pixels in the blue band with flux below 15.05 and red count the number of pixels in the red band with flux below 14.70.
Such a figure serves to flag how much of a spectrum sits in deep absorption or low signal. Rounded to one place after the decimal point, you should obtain -2.8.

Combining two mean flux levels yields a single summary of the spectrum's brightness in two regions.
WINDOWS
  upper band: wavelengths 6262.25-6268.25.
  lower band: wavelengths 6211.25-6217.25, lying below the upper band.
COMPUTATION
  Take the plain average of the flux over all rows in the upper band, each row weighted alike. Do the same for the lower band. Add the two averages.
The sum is 29.4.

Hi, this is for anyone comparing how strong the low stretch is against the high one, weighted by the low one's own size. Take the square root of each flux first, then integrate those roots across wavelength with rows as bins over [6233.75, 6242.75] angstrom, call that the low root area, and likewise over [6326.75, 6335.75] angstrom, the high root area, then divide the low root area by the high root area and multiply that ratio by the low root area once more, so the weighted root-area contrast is 32.6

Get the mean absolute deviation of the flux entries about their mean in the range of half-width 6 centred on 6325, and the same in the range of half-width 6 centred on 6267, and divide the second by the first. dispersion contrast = 0.8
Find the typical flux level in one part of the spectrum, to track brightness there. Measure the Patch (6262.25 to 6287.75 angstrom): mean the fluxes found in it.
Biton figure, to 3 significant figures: 15.0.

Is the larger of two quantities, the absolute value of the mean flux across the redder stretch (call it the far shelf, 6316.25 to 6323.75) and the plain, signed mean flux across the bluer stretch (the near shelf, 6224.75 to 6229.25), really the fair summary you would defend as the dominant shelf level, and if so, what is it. 15.20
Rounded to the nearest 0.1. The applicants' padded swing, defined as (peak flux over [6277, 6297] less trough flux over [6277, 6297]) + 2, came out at 3.8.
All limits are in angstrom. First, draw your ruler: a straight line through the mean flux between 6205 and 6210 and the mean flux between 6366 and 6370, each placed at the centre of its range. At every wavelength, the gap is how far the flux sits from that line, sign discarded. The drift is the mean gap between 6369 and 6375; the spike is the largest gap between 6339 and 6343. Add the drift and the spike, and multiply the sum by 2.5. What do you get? 3.5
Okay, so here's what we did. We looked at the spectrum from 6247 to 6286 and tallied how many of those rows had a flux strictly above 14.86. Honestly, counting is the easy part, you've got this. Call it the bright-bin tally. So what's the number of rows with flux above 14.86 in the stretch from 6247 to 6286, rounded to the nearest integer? 13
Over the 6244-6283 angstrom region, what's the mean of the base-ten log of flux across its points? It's 1.17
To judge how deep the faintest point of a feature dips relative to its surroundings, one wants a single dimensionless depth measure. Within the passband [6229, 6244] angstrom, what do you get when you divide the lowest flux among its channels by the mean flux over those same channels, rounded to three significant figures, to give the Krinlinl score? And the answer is 0.912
